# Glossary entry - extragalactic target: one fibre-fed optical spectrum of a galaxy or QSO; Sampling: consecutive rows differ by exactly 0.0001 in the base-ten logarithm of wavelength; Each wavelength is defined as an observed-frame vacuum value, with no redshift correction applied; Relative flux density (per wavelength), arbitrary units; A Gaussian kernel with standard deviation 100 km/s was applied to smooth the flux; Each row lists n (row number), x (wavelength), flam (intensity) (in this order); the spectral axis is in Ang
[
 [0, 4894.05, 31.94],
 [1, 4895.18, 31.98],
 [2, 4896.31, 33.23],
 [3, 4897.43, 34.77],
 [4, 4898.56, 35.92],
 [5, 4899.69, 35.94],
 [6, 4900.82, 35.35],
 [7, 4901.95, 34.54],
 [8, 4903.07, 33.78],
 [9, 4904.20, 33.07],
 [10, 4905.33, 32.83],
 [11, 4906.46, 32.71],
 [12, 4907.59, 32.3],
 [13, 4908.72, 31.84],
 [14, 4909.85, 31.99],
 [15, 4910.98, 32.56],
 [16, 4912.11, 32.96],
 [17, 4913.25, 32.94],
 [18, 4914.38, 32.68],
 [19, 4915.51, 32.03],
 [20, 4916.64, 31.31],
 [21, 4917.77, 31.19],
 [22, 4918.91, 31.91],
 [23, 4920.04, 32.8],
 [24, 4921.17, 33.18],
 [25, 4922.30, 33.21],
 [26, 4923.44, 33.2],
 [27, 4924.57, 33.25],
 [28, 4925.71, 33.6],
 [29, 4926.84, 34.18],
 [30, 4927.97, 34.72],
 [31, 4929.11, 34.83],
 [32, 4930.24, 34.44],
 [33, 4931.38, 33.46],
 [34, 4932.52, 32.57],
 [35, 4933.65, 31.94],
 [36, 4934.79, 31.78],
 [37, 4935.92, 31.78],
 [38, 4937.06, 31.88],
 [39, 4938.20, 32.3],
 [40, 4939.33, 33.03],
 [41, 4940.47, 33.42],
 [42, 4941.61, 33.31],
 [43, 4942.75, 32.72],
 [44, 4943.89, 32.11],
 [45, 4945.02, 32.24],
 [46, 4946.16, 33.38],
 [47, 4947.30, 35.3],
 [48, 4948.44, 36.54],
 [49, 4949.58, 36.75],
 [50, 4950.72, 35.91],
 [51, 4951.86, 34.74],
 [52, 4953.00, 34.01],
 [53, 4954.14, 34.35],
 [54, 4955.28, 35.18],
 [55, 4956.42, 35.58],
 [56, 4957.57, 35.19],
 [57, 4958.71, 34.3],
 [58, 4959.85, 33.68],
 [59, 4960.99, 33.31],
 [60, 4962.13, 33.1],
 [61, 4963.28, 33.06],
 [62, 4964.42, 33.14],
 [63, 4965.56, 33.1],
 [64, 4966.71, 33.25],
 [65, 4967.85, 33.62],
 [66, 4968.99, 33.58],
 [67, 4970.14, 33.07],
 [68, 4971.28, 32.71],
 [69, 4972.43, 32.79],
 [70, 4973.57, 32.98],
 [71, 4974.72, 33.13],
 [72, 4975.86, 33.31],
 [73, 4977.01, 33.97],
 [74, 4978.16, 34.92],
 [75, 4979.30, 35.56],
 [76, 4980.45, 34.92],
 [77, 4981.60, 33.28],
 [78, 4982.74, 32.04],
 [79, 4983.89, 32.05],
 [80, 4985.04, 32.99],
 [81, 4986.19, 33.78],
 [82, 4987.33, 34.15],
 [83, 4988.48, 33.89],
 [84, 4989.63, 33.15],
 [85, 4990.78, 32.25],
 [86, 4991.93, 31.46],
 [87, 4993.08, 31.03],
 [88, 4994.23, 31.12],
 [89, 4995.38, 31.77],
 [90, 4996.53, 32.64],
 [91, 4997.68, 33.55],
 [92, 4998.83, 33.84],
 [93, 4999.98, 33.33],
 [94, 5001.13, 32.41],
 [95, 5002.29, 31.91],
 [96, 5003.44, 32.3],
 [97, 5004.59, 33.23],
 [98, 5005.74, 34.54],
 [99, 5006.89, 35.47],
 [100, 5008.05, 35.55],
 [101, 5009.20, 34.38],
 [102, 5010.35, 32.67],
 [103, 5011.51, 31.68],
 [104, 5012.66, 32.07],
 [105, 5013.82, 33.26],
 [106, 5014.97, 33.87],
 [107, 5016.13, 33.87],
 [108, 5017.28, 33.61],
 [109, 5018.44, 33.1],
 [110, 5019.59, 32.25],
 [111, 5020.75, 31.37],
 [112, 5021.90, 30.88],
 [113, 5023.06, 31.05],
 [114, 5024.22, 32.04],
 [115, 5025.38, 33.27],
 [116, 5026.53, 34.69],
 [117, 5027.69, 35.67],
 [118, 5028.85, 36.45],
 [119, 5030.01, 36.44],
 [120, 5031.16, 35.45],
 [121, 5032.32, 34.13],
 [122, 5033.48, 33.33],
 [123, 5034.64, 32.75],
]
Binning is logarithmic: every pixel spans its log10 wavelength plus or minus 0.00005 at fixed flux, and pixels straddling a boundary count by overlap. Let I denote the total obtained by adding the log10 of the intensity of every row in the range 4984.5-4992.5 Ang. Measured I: 10.64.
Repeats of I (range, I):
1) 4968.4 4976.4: 10.64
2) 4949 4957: 10.83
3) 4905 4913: 10.58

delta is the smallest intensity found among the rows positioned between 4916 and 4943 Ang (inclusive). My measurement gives 31.19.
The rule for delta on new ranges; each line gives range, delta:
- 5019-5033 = 30.88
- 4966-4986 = 32.04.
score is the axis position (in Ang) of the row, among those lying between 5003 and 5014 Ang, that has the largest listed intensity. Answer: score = 5008.05 Ang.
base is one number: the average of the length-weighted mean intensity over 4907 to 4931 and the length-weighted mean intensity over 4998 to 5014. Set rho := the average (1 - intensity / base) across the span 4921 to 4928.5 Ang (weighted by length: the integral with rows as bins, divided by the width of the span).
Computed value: -0.016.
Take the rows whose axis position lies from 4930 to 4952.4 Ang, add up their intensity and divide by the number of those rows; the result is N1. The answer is 33.5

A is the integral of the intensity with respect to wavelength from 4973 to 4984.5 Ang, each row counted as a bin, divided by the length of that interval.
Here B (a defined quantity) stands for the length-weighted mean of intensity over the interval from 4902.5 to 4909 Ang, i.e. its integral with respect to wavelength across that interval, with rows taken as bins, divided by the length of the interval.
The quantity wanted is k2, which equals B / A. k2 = 0.98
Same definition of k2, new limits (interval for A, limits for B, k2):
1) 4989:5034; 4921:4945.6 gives 1.00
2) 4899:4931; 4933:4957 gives 1.02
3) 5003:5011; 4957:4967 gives 0.99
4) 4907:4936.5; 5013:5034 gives 1.02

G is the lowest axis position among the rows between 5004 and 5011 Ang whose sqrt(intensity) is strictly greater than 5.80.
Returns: 5005.74 Ang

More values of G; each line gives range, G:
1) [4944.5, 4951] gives 4947.30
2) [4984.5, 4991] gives 4986.19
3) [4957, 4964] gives 4957.57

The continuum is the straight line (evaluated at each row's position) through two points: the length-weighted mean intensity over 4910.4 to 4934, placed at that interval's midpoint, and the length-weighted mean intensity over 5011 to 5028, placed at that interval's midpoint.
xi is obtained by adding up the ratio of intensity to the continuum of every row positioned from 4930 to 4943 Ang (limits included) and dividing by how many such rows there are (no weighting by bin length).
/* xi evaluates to 0.99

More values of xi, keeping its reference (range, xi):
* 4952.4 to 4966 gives 1.03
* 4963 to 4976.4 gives 1.01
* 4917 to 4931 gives 1.01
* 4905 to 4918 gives 0.98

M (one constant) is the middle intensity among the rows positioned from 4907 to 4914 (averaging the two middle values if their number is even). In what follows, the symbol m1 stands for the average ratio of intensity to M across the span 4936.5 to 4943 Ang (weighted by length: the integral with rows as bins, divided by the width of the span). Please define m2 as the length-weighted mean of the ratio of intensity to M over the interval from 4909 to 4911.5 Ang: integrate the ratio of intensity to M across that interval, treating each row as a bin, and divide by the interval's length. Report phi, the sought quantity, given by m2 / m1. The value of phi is 0.98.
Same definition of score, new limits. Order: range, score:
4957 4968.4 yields 4957.57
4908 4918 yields 4912.11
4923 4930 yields 4929.11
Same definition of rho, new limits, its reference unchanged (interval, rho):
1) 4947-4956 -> -0.067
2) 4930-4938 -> 0.020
